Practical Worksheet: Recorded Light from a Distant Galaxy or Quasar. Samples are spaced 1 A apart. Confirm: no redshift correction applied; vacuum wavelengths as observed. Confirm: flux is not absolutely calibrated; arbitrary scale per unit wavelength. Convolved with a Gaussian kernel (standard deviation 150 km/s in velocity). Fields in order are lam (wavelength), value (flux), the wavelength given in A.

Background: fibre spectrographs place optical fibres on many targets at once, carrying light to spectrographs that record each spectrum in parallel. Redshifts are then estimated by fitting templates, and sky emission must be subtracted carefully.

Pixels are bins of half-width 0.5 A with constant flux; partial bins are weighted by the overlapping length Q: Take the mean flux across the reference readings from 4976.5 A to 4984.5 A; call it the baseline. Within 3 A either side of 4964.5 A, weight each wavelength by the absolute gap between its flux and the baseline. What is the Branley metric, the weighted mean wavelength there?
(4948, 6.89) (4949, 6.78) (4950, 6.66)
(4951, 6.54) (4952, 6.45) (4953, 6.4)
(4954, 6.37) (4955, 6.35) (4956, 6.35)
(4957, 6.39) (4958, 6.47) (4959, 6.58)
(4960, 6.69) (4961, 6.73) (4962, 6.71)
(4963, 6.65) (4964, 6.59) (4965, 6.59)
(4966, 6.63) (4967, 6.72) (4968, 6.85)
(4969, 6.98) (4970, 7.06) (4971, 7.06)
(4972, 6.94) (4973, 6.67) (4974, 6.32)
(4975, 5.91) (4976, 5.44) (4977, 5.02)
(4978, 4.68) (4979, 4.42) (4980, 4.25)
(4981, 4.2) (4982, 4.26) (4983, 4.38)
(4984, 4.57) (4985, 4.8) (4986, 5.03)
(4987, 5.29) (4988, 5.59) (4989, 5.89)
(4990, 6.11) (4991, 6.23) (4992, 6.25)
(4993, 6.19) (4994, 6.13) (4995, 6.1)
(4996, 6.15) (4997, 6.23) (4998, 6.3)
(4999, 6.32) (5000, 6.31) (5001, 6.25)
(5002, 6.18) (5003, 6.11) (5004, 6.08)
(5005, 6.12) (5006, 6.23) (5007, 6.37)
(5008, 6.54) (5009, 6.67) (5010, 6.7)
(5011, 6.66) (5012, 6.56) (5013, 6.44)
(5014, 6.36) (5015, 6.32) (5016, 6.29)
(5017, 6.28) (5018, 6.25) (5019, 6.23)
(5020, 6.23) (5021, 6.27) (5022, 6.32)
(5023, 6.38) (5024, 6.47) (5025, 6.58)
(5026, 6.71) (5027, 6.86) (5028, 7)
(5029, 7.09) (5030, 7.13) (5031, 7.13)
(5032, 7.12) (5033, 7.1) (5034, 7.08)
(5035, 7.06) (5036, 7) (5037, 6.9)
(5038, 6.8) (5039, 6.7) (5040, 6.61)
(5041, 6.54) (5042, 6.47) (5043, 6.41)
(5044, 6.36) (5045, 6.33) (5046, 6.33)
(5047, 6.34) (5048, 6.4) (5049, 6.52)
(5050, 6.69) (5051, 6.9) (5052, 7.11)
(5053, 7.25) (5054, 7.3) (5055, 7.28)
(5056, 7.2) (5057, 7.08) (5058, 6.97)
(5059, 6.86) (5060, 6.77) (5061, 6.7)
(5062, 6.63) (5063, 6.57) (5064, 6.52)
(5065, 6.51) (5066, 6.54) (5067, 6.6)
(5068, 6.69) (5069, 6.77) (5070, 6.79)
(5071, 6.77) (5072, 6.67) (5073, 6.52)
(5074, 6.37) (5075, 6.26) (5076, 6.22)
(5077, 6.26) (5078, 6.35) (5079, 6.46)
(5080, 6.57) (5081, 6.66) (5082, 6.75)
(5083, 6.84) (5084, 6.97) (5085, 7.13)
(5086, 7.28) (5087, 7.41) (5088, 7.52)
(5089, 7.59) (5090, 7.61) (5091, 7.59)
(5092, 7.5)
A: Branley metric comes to 4964.5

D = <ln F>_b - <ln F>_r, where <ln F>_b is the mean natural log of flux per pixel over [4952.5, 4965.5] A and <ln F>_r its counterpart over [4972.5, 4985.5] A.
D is 0.28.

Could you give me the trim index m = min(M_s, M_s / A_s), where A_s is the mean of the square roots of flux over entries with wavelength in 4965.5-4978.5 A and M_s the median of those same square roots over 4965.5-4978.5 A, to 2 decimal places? 1.03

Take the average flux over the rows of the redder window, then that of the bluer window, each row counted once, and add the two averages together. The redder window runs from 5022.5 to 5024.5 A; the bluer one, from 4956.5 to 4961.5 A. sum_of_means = 13.0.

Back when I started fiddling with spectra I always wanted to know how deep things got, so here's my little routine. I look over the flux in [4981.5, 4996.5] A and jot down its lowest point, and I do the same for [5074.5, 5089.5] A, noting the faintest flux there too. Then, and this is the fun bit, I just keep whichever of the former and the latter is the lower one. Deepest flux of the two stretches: 4.3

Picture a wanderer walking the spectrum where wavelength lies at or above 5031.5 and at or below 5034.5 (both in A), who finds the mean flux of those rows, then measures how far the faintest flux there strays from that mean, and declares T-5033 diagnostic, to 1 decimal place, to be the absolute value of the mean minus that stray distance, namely 7.1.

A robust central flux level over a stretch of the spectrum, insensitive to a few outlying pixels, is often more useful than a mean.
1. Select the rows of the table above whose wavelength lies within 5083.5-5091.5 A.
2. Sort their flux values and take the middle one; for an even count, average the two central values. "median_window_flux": 7.5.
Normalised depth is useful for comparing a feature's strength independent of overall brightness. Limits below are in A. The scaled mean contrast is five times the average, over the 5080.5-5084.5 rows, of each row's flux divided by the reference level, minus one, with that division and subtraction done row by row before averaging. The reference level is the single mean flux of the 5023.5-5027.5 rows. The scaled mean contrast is 0.11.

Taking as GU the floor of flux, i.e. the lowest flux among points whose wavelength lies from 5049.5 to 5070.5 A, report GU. 6.51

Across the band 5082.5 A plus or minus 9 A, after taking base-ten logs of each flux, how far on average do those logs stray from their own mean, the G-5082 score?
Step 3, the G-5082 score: 0.028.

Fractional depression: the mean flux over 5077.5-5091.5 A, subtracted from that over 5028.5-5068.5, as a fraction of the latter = -0.039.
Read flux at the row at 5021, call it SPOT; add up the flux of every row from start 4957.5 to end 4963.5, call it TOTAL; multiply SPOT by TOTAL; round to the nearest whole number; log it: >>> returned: 250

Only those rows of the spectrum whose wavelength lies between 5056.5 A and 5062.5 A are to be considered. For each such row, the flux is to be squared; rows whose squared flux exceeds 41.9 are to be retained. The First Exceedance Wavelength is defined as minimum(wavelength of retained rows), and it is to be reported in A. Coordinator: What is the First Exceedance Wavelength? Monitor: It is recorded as 5057 A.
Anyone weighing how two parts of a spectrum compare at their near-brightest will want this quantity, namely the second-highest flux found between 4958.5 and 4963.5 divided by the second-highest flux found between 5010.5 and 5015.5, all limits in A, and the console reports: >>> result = 1.02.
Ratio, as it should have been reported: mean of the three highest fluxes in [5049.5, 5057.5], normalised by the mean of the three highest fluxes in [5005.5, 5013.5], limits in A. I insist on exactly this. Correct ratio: 1.09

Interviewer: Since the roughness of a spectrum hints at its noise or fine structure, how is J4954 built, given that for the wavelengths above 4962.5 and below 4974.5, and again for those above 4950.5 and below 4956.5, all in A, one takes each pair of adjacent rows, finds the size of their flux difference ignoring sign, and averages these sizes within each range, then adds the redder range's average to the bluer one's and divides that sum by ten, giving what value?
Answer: 0.0153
